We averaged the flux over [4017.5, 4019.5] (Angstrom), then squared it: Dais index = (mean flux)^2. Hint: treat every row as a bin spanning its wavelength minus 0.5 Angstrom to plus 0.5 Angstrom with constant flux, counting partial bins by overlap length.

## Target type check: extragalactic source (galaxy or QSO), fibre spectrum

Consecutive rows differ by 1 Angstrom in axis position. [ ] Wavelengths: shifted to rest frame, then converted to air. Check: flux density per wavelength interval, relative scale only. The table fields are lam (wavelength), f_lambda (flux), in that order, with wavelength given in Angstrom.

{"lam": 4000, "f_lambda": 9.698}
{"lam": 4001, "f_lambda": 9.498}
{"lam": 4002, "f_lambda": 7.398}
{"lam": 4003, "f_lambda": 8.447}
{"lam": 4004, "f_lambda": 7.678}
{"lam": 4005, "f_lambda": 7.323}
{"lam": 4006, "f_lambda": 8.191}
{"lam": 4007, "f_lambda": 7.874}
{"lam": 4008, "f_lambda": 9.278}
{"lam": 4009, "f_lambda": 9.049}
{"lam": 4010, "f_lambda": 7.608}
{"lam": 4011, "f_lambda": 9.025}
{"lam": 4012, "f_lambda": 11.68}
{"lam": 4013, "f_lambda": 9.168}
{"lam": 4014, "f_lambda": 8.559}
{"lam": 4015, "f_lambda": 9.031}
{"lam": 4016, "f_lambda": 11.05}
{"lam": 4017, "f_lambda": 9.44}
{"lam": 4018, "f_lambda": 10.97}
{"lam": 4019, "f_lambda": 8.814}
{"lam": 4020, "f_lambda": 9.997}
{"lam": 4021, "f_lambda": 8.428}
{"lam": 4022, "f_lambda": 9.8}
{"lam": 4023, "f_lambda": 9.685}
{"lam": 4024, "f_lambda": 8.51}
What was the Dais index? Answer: 98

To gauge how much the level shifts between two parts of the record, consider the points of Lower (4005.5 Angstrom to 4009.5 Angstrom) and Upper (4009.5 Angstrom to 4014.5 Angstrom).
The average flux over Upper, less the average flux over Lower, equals 0.6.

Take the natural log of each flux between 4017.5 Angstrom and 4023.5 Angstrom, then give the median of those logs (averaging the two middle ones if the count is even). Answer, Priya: 2.28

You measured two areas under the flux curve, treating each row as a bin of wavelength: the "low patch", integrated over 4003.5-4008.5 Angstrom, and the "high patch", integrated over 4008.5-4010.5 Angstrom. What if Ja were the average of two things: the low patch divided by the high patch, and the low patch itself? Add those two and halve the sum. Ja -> 21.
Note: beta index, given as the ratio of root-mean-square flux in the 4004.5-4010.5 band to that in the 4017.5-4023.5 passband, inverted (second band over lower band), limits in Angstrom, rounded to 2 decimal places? 1.17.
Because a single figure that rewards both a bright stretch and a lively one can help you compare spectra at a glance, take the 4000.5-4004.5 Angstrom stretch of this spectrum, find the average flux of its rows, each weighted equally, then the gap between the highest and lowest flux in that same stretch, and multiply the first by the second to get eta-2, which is 17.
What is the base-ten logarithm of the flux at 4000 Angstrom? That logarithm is 0.99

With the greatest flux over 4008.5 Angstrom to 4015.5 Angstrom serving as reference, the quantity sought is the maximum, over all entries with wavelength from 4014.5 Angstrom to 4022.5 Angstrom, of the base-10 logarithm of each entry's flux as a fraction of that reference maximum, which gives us -0.02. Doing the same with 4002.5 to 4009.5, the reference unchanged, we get -0.10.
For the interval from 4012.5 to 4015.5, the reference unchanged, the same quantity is -0.11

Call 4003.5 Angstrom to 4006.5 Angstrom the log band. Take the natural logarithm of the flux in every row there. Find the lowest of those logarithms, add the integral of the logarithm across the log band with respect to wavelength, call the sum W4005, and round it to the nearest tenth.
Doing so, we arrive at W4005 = 8.1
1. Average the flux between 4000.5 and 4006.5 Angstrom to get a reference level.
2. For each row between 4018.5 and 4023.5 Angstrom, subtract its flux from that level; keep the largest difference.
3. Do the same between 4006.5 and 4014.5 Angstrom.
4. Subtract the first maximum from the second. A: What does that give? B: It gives 0.82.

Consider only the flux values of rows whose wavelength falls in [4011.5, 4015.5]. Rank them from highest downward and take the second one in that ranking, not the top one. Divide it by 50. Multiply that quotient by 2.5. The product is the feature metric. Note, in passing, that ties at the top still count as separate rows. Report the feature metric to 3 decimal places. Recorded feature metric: 0.458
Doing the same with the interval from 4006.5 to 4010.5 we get 0.452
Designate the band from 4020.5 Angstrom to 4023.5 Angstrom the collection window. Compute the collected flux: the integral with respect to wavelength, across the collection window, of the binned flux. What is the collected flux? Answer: 27.9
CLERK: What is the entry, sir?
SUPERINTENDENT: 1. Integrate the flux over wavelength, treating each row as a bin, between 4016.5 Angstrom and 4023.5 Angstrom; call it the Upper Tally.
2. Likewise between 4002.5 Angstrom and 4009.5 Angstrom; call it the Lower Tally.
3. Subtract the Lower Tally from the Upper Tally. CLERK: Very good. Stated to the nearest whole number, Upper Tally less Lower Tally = 9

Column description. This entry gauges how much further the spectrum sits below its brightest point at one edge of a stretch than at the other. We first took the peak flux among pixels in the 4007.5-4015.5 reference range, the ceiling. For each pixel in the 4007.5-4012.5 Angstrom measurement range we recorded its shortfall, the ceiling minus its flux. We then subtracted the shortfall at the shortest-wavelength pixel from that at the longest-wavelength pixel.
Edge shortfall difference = -2.4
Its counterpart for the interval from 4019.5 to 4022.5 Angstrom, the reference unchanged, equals 0.2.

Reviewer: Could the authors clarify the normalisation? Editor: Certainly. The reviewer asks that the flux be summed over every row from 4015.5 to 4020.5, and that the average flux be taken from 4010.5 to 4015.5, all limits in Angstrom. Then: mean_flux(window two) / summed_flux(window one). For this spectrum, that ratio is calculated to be 0.19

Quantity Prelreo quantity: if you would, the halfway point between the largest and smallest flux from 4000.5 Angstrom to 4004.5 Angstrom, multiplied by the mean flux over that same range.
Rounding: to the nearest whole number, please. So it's 70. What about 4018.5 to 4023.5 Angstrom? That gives 86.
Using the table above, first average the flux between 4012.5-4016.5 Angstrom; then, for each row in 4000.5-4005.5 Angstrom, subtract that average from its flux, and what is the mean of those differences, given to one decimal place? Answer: -1.4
